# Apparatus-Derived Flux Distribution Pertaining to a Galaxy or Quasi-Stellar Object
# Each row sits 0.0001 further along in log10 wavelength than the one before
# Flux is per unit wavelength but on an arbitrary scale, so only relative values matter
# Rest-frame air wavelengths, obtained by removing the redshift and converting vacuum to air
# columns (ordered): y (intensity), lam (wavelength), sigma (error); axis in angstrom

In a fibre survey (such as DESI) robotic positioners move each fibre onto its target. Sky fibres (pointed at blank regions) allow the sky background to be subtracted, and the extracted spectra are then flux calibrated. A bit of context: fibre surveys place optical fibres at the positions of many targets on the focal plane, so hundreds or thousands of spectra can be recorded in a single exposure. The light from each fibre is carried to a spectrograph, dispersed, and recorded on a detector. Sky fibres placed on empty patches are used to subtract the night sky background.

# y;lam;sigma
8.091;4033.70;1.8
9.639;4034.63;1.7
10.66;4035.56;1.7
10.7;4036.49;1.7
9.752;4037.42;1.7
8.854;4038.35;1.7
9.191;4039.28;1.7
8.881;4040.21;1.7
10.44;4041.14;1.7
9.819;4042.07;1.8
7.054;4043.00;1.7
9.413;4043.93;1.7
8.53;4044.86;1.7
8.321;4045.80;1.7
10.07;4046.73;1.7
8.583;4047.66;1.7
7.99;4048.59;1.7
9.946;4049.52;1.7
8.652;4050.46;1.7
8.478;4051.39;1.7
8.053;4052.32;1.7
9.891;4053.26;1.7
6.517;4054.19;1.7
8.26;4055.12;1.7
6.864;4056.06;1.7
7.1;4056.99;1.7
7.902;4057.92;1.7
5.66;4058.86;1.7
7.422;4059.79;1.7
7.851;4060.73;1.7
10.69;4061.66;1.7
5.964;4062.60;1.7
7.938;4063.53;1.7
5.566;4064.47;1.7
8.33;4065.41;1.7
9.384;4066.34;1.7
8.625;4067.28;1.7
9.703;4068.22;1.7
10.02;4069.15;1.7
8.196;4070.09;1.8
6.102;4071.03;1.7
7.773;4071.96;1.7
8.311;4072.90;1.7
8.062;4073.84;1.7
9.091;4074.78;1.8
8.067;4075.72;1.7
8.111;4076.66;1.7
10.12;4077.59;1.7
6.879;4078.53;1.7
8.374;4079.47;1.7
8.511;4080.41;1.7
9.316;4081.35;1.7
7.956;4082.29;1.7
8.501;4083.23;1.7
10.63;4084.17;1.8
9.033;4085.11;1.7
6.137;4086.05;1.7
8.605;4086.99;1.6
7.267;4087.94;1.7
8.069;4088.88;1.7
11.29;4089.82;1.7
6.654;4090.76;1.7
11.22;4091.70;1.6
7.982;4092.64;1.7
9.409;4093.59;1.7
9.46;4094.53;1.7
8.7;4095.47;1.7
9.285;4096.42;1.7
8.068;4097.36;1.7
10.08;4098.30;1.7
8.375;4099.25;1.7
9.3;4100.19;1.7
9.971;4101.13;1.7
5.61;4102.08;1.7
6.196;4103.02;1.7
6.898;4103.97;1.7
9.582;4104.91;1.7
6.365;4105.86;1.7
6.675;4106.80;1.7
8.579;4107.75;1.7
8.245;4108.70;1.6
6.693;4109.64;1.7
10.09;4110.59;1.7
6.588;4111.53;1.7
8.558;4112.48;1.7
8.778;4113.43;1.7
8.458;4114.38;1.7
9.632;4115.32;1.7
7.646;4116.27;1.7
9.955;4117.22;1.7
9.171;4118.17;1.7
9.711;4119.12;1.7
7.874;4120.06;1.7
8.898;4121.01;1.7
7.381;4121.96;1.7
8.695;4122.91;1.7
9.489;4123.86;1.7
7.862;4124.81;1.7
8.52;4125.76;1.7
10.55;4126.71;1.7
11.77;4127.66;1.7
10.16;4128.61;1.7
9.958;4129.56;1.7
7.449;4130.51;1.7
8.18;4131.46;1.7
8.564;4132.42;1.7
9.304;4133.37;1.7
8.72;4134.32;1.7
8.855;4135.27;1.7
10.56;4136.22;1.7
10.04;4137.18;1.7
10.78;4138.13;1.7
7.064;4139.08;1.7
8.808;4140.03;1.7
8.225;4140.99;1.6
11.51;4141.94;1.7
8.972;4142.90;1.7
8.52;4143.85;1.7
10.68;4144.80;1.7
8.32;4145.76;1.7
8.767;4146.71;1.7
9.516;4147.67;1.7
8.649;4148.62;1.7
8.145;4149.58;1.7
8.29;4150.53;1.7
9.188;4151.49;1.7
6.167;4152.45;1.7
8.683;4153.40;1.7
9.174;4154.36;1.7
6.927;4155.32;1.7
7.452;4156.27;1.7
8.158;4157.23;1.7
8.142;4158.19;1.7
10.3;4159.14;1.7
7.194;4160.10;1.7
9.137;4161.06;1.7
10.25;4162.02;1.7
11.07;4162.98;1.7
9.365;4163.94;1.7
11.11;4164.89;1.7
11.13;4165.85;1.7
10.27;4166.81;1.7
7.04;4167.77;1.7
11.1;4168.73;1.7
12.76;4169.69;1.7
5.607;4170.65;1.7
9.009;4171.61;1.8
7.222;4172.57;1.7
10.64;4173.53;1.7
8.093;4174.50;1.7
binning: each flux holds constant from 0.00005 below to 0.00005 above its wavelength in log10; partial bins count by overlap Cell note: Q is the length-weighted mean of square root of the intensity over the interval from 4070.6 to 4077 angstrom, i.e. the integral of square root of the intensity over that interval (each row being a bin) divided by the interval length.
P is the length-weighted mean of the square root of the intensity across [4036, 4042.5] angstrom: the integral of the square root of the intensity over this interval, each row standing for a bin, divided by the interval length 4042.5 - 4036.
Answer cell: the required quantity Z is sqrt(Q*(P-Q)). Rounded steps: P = 3.11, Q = 2.81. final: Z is 0.91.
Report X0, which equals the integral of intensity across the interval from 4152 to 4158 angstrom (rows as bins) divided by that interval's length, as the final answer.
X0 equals 7.8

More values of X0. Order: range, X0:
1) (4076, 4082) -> 8.5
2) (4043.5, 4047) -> 9.0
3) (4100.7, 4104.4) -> 7.1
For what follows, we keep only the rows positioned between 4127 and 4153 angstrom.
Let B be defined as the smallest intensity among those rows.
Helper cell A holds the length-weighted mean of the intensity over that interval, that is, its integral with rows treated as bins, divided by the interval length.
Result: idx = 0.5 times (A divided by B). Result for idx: 0.74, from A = 9.1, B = 6.167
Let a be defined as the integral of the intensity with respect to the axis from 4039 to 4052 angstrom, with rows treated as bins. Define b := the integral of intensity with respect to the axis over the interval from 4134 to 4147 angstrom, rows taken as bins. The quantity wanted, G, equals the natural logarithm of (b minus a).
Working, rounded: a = 116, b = 121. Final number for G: 1.5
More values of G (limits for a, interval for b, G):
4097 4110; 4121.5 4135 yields 3.0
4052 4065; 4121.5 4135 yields 3.2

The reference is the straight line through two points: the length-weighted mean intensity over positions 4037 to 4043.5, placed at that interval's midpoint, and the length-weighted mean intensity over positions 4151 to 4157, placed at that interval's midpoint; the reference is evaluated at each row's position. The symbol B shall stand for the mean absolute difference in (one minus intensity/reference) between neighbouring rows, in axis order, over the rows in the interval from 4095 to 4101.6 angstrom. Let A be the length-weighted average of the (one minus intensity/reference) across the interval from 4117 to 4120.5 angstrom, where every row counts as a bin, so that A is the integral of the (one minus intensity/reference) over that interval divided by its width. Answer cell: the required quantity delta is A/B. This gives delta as -0.71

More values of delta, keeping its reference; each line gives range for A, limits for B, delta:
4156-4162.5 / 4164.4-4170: -0.41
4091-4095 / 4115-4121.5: -0.53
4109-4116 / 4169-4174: 0.00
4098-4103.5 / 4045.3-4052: 0.27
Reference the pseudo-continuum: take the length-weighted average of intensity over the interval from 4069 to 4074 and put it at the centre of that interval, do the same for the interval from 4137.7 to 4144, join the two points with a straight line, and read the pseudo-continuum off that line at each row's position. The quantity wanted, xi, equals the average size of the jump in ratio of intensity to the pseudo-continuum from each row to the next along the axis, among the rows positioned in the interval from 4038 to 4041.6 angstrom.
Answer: 0.098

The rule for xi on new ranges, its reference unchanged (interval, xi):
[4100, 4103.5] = 0.221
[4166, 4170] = 0.310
